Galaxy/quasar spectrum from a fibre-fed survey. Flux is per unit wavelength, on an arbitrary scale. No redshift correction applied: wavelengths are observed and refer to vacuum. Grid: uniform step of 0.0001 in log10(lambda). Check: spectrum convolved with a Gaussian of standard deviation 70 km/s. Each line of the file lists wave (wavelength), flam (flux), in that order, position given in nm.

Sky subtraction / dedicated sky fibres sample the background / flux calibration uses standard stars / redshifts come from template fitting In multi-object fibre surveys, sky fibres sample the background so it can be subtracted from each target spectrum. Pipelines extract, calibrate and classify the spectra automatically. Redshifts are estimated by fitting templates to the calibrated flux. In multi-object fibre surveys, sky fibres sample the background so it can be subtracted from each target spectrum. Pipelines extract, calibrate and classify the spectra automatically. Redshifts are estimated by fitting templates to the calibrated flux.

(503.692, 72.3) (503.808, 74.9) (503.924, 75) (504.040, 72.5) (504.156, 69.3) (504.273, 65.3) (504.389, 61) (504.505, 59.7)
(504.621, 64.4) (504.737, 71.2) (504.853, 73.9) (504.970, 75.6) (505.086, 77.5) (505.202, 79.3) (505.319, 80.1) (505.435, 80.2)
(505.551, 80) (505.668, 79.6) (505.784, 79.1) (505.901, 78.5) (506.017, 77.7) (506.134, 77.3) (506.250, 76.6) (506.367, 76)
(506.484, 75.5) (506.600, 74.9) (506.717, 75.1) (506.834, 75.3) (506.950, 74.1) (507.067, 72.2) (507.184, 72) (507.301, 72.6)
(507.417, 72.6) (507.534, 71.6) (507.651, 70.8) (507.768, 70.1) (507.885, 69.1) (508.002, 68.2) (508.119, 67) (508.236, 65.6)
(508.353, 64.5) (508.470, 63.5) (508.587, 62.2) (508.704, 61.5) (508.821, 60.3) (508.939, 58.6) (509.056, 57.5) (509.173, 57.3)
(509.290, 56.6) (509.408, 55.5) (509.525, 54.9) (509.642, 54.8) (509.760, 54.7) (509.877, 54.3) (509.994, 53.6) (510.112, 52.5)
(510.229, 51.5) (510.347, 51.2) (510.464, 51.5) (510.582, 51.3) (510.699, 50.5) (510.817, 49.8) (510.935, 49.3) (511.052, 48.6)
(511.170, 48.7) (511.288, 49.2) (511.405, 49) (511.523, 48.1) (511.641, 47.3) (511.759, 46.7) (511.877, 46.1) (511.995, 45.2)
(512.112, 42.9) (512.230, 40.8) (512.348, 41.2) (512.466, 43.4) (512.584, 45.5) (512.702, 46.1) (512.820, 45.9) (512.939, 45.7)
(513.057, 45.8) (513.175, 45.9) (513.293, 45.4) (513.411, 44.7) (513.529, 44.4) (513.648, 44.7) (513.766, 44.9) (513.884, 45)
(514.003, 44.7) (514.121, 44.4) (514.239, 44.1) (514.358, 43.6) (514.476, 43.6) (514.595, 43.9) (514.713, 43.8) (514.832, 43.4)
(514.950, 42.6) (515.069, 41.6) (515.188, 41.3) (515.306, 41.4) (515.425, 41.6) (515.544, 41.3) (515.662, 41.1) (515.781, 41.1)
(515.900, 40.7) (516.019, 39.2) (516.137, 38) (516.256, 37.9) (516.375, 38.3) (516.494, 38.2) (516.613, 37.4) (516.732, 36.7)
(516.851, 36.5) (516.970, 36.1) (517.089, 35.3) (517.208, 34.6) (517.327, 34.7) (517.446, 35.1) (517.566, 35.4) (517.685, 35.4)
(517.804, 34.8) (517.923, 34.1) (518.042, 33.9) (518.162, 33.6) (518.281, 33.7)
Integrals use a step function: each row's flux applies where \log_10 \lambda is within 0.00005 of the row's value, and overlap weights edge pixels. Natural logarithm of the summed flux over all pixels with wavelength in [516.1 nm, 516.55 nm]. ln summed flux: 5.0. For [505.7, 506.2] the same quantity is 5.7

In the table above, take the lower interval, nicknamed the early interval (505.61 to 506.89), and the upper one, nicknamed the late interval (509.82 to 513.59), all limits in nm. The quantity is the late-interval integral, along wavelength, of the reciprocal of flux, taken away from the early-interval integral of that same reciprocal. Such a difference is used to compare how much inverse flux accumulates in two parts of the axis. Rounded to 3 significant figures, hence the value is -0.0630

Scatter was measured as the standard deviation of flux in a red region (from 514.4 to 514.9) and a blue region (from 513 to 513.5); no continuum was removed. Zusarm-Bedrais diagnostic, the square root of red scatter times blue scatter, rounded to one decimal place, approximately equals 0.3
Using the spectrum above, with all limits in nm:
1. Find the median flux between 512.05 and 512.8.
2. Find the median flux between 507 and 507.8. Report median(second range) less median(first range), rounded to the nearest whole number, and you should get 29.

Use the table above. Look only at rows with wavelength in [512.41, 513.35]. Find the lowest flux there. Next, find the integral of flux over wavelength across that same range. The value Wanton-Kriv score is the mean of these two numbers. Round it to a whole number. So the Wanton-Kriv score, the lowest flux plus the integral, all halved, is 43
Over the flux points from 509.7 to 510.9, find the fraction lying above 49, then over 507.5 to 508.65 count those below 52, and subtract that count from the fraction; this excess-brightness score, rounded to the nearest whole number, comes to 1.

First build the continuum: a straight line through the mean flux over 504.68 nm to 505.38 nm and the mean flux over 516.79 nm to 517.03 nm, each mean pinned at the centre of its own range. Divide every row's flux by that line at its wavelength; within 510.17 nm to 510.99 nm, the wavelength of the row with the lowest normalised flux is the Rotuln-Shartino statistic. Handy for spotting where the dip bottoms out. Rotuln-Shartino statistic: 510.935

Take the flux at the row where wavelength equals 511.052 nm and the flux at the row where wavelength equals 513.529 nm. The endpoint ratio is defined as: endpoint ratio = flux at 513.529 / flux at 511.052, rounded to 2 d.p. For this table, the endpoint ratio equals 0.91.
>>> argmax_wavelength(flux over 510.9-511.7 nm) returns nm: 510.935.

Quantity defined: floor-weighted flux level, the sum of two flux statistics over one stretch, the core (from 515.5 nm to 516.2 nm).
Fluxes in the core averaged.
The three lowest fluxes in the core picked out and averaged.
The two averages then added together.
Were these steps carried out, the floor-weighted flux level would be 80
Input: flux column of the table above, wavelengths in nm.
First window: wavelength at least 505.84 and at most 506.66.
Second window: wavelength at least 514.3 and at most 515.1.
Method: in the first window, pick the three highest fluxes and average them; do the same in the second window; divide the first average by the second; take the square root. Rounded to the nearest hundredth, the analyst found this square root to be 1.33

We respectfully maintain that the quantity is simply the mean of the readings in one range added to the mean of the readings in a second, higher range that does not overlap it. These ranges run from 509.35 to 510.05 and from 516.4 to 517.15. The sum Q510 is 91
